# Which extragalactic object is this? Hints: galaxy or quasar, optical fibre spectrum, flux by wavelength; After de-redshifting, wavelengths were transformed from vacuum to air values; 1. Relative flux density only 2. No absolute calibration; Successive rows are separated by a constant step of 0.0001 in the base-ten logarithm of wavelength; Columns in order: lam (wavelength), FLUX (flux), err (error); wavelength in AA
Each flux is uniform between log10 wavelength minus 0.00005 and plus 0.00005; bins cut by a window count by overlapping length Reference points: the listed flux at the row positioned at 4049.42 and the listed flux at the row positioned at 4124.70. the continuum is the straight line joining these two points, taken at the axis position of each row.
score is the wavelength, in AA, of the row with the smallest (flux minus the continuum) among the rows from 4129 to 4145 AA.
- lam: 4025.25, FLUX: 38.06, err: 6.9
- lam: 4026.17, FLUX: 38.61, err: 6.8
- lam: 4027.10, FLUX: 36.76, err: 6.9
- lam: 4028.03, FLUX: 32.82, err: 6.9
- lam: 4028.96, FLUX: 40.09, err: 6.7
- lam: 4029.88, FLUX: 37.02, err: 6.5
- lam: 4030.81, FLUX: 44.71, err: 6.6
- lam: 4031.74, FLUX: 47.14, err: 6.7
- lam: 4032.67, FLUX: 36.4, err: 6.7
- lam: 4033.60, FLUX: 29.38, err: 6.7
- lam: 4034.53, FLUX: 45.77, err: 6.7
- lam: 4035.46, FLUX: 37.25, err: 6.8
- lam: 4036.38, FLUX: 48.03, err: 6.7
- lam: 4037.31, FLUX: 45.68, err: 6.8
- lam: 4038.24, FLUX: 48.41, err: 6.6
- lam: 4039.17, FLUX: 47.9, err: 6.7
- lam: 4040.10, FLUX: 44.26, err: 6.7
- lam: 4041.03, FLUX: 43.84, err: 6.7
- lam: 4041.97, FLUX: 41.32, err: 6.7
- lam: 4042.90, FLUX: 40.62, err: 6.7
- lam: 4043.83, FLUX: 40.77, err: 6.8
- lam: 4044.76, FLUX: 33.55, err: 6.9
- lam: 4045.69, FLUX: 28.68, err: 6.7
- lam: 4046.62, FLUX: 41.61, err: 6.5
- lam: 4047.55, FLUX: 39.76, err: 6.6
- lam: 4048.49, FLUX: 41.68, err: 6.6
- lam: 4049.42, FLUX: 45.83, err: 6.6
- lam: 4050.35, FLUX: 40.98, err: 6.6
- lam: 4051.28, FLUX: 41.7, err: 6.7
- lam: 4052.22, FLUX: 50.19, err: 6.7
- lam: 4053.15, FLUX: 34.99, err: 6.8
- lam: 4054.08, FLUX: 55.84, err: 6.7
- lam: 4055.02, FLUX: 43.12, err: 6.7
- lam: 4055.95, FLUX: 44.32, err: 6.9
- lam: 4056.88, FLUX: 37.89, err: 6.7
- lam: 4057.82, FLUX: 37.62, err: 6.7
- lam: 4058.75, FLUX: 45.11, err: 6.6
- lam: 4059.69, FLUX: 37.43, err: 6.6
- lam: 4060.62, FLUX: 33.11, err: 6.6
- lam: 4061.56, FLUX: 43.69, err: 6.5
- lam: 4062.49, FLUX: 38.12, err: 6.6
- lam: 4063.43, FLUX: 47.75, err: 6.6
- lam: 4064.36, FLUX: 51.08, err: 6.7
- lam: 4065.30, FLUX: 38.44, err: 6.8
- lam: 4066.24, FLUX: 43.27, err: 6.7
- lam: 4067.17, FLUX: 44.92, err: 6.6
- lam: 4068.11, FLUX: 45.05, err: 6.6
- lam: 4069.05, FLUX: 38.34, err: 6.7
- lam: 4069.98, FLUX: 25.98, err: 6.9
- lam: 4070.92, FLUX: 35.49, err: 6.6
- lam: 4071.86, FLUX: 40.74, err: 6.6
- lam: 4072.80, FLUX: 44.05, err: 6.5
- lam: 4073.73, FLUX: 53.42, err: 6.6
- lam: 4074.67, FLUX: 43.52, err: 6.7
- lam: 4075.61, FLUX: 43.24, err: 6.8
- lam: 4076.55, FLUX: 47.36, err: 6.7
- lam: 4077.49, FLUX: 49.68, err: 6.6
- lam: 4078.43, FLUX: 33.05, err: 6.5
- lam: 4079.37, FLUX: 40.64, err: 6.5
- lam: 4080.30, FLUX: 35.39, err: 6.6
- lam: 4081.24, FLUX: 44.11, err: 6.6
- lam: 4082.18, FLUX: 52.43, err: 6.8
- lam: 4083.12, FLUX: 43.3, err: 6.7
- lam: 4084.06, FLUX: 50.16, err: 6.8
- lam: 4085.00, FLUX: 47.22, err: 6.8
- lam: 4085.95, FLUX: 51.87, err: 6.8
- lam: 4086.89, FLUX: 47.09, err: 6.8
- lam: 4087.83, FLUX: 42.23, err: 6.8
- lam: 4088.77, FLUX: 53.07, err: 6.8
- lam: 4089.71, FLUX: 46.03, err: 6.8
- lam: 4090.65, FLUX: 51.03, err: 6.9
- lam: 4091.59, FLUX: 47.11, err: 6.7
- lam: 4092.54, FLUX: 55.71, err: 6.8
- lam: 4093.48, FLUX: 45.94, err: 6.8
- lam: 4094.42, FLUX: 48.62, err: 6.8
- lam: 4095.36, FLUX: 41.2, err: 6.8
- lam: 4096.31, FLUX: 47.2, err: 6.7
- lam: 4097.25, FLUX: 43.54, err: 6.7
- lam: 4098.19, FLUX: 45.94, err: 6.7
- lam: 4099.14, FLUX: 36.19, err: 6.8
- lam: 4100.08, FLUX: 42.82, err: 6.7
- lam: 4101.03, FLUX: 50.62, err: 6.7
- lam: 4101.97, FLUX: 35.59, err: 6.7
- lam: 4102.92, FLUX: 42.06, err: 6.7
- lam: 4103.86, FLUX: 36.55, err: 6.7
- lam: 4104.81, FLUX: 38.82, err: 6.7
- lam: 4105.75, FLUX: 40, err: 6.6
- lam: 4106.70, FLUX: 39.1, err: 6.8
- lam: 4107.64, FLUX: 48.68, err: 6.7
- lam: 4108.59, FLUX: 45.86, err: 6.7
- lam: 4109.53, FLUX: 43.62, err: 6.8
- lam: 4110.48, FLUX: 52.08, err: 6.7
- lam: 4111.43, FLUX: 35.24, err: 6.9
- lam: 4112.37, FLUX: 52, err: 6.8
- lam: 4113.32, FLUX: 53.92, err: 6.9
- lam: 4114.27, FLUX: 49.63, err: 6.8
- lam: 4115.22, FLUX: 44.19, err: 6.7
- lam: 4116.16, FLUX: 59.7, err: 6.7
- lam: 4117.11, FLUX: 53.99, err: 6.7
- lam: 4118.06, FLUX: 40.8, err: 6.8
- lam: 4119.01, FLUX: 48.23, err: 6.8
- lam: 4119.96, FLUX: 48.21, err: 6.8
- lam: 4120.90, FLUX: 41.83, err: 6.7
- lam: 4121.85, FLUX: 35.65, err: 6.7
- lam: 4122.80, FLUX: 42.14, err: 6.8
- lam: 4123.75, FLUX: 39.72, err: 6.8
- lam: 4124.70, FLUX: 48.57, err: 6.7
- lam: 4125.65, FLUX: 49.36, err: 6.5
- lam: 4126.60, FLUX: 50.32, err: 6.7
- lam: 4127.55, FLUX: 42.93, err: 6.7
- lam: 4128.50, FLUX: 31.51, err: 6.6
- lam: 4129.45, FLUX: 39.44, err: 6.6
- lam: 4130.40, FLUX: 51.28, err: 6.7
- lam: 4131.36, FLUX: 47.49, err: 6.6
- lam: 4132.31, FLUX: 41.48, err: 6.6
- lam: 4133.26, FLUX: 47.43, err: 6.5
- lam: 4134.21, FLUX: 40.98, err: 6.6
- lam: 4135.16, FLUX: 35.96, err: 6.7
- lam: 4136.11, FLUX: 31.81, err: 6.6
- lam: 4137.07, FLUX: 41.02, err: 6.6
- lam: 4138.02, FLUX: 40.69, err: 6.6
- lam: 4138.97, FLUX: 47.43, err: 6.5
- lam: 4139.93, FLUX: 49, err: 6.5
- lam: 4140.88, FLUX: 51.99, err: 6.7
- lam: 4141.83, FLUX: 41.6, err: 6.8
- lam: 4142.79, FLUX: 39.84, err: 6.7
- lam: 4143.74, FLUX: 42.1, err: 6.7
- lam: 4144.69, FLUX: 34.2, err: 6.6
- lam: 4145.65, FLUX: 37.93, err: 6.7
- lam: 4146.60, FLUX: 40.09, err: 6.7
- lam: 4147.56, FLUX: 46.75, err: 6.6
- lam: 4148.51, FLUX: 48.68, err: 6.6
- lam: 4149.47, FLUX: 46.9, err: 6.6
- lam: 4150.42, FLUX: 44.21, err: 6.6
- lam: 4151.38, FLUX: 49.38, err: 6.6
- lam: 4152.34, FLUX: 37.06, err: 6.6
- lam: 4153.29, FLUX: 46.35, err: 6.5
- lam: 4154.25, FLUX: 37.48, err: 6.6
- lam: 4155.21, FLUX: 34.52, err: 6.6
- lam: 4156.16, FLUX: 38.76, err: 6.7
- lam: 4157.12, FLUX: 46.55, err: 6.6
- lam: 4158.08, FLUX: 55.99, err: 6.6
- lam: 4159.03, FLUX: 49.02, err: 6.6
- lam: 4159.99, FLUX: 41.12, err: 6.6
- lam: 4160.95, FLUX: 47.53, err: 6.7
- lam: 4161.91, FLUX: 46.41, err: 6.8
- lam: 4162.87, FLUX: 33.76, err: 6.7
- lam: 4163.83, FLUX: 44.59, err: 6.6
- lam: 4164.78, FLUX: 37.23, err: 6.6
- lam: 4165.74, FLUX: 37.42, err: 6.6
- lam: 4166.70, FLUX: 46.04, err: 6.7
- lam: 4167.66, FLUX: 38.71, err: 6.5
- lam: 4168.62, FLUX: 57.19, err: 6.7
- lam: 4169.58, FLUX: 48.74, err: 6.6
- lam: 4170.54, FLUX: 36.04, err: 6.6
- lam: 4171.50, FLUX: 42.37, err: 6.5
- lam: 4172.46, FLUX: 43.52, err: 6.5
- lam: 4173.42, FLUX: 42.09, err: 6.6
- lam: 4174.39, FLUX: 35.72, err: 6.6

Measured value 4136.11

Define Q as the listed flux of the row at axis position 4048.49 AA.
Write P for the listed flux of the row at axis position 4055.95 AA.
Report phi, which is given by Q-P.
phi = -3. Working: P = 44.32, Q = 41.68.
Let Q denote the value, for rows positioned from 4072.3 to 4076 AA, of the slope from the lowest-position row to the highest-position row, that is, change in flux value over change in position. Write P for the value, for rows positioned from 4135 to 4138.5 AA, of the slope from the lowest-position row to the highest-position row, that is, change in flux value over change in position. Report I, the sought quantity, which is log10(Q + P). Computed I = 0.1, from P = 1.7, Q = -0.3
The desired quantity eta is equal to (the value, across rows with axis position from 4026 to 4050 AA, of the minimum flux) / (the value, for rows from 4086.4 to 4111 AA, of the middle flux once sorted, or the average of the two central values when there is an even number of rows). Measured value 0.62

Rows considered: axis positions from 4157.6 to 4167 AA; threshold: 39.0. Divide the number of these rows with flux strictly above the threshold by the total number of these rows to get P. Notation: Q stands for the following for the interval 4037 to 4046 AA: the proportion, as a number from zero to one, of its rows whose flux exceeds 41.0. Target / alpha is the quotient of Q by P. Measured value 0.86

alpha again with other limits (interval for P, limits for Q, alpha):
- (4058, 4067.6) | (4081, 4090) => 1.67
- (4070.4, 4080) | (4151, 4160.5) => 0.75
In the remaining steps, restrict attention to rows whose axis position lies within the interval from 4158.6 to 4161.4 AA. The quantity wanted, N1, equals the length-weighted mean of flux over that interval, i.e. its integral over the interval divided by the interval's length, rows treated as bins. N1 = 45.7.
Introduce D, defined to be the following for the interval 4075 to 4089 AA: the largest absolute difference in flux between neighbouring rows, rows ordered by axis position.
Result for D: 17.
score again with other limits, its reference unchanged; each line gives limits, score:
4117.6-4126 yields 4121.85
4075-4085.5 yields 4078.43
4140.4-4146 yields 4144.69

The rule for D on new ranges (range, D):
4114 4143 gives 16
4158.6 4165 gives 13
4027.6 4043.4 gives 16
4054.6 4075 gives 13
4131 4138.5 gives 9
